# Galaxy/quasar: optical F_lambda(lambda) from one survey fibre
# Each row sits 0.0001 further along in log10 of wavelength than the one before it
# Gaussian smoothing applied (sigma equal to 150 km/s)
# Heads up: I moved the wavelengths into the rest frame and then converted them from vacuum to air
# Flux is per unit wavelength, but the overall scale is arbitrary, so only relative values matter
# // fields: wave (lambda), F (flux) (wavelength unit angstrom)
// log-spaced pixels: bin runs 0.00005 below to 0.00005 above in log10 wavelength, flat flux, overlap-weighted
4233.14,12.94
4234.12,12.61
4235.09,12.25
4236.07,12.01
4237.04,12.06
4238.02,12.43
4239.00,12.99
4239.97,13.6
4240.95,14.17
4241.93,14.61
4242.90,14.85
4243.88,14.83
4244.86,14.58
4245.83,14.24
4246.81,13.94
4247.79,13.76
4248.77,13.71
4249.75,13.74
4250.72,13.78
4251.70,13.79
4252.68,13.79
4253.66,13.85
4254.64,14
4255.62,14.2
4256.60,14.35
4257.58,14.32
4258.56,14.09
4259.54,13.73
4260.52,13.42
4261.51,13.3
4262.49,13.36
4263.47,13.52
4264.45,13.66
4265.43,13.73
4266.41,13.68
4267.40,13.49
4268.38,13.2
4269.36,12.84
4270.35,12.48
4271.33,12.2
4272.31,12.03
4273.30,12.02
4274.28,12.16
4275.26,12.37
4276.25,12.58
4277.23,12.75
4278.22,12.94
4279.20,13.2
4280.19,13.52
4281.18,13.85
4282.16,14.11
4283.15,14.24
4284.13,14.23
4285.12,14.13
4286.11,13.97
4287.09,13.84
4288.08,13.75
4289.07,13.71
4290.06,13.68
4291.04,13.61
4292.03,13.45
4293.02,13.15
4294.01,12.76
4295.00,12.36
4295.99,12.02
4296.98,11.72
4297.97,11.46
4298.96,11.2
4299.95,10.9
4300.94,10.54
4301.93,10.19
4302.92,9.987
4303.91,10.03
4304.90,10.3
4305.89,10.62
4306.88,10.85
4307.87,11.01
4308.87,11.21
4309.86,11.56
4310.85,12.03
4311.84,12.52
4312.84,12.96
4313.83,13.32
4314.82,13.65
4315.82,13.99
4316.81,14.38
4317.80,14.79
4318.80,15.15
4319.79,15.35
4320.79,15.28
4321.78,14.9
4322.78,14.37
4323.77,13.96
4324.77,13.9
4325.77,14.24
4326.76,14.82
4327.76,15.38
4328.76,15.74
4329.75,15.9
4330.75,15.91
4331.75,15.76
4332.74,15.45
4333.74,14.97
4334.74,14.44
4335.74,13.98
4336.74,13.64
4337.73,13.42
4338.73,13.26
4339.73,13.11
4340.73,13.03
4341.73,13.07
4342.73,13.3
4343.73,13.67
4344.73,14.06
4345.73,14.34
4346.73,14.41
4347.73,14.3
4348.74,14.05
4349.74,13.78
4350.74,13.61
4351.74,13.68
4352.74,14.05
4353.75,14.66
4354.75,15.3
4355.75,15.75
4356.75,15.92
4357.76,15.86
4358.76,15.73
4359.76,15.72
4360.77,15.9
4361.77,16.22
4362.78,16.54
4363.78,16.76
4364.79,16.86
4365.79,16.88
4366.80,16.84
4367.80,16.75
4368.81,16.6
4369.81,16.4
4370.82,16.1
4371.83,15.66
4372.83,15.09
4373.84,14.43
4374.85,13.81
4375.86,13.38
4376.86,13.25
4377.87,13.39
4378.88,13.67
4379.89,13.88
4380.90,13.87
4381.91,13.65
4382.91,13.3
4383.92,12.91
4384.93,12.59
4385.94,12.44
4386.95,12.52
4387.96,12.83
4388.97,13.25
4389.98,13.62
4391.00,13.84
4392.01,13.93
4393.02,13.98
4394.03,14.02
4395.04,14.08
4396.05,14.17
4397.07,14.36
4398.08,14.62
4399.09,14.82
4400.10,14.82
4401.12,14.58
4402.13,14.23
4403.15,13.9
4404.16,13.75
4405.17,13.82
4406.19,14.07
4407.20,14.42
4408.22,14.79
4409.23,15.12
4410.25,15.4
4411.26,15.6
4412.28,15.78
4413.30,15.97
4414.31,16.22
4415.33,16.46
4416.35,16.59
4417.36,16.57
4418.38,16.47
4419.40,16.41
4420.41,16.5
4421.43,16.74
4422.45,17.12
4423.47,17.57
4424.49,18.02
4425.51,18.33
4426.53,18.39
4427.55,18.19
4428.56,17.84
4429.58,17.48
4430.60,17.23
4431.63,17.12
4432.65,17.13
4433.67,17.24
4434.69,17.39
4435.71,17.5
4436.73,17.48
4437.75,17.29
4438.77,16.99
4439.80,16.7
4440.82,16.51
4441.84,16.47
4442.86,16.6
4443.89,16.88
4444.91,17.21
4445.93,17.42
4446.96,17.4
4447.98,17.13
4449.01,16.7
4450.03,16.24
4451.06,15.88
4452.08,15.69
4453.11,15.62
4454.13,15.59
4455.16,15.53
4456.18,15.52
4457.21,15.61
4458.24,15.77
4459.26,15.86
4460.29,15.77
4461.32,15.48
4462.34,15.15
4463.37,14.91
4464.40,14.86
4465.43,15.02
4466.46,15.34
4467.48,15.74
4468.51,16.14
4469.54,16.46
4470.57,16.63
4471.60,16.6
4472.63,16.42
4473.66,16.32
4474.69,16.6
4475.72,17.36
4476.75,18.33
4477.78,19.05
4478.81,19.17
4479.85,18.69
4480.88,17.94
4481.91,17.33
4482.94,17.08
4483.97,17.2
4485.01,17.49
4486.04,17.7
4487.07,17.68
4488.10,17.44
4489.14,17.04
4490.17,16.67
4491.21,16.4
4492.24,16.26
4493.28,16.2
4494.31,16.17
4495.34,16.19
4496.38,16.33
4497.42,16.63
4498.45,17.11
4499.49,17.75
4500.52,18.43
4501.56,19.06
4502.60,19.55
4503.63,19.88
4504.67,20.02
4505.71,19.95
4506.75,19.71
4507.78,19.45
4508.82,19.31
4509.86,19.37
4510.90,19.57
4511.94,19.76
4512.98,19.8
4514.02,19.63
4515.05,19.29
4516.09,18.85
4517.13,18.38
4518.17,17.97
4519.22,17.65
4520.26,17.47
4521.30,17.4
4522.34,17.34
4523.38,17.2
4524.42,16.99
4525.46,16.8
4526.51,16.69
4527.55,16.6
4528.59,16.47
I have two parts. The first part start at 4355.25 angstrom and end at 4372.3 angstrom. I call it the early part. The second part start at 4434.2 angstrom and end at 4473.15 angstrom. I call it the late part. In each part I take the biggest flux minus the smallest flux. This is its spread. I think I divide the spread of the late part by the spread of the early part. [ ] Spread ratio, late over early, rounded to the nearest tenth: 2.2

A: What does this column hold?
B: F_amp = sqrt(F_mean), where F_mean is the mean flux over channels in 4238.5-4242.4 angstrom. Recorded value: 3.7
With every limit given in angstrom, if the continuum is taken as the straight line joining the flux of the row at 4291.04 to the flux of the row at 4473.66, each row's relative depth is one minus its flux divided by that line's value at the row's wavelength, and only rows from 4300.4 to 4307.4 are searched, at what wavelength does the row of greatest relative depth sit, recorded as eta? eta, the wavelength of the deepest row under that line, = 4302.92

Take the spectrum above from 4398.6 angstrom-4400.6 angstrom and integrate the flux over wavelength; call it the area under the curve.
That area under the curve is 30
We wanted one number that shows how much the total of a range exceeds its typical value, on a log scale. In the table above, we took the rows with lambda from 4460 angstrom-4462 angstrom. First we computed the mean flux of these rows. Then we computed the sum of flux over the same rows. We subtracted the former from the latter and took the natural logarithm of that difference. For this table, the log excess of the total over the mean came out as 2.75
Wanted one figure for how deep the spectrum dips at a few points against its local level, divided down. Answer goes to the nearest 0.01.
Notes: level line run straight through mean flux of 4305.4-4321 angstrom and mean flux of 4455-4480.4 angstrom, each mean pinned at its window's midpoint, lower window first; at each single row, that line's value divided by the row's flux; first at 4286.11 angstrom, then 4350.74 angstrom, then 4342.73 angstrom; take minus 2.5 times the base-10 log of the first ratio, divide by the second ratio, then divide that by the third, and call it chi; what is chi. 0.12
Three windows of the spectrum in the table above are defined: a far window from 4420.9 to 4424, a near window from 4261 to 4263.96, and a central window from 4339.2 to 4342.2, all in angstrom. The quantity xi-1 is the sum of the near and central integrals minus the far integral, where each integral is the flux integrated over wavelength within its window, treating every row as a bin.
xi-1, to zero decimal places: 26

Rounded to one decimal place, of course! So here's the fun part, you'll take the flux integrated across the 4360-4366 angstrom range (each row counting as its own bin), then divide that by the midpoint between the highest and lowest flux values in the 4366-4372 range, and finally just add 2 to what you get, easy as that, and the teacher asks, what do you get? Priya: 8.1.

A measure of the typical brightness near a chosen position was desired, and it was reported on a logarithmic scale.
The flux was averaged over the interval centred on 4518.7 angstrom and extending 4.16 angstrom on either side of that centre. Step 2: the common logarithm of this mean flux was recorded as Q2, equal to 1.26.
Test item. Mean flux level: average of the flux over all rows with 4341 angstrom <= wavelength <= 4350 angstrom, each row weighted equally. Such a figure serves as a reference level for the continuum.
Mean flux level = 13.9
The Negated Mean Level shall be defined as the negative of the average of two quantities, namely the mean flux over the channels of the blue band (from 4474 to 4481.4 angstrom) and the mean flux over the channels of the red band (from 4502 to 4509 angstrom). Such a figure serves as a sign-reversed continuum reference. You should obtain -18.9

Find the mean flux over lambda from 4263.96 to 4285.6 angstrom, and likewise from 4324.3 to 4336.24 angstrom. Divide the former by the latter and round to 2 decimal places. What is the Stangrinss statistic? 0.87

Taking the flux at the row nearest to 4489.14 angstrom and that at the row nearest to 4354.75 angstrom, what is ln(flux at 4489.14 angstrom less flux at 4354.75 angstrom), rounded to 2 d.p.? 0.55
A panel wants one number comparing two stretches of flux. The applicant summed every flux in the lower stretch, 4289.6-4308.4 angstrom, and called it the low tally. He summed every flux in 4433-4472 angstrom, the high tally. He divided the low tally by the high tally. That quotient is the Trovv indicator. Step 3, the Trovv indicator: 0.36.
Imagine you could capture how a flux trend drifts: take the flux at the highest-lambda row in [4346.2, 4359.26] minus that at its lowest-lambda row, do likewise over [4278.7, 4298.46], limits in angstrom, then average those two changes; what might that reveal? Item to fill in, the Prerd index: -0.21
